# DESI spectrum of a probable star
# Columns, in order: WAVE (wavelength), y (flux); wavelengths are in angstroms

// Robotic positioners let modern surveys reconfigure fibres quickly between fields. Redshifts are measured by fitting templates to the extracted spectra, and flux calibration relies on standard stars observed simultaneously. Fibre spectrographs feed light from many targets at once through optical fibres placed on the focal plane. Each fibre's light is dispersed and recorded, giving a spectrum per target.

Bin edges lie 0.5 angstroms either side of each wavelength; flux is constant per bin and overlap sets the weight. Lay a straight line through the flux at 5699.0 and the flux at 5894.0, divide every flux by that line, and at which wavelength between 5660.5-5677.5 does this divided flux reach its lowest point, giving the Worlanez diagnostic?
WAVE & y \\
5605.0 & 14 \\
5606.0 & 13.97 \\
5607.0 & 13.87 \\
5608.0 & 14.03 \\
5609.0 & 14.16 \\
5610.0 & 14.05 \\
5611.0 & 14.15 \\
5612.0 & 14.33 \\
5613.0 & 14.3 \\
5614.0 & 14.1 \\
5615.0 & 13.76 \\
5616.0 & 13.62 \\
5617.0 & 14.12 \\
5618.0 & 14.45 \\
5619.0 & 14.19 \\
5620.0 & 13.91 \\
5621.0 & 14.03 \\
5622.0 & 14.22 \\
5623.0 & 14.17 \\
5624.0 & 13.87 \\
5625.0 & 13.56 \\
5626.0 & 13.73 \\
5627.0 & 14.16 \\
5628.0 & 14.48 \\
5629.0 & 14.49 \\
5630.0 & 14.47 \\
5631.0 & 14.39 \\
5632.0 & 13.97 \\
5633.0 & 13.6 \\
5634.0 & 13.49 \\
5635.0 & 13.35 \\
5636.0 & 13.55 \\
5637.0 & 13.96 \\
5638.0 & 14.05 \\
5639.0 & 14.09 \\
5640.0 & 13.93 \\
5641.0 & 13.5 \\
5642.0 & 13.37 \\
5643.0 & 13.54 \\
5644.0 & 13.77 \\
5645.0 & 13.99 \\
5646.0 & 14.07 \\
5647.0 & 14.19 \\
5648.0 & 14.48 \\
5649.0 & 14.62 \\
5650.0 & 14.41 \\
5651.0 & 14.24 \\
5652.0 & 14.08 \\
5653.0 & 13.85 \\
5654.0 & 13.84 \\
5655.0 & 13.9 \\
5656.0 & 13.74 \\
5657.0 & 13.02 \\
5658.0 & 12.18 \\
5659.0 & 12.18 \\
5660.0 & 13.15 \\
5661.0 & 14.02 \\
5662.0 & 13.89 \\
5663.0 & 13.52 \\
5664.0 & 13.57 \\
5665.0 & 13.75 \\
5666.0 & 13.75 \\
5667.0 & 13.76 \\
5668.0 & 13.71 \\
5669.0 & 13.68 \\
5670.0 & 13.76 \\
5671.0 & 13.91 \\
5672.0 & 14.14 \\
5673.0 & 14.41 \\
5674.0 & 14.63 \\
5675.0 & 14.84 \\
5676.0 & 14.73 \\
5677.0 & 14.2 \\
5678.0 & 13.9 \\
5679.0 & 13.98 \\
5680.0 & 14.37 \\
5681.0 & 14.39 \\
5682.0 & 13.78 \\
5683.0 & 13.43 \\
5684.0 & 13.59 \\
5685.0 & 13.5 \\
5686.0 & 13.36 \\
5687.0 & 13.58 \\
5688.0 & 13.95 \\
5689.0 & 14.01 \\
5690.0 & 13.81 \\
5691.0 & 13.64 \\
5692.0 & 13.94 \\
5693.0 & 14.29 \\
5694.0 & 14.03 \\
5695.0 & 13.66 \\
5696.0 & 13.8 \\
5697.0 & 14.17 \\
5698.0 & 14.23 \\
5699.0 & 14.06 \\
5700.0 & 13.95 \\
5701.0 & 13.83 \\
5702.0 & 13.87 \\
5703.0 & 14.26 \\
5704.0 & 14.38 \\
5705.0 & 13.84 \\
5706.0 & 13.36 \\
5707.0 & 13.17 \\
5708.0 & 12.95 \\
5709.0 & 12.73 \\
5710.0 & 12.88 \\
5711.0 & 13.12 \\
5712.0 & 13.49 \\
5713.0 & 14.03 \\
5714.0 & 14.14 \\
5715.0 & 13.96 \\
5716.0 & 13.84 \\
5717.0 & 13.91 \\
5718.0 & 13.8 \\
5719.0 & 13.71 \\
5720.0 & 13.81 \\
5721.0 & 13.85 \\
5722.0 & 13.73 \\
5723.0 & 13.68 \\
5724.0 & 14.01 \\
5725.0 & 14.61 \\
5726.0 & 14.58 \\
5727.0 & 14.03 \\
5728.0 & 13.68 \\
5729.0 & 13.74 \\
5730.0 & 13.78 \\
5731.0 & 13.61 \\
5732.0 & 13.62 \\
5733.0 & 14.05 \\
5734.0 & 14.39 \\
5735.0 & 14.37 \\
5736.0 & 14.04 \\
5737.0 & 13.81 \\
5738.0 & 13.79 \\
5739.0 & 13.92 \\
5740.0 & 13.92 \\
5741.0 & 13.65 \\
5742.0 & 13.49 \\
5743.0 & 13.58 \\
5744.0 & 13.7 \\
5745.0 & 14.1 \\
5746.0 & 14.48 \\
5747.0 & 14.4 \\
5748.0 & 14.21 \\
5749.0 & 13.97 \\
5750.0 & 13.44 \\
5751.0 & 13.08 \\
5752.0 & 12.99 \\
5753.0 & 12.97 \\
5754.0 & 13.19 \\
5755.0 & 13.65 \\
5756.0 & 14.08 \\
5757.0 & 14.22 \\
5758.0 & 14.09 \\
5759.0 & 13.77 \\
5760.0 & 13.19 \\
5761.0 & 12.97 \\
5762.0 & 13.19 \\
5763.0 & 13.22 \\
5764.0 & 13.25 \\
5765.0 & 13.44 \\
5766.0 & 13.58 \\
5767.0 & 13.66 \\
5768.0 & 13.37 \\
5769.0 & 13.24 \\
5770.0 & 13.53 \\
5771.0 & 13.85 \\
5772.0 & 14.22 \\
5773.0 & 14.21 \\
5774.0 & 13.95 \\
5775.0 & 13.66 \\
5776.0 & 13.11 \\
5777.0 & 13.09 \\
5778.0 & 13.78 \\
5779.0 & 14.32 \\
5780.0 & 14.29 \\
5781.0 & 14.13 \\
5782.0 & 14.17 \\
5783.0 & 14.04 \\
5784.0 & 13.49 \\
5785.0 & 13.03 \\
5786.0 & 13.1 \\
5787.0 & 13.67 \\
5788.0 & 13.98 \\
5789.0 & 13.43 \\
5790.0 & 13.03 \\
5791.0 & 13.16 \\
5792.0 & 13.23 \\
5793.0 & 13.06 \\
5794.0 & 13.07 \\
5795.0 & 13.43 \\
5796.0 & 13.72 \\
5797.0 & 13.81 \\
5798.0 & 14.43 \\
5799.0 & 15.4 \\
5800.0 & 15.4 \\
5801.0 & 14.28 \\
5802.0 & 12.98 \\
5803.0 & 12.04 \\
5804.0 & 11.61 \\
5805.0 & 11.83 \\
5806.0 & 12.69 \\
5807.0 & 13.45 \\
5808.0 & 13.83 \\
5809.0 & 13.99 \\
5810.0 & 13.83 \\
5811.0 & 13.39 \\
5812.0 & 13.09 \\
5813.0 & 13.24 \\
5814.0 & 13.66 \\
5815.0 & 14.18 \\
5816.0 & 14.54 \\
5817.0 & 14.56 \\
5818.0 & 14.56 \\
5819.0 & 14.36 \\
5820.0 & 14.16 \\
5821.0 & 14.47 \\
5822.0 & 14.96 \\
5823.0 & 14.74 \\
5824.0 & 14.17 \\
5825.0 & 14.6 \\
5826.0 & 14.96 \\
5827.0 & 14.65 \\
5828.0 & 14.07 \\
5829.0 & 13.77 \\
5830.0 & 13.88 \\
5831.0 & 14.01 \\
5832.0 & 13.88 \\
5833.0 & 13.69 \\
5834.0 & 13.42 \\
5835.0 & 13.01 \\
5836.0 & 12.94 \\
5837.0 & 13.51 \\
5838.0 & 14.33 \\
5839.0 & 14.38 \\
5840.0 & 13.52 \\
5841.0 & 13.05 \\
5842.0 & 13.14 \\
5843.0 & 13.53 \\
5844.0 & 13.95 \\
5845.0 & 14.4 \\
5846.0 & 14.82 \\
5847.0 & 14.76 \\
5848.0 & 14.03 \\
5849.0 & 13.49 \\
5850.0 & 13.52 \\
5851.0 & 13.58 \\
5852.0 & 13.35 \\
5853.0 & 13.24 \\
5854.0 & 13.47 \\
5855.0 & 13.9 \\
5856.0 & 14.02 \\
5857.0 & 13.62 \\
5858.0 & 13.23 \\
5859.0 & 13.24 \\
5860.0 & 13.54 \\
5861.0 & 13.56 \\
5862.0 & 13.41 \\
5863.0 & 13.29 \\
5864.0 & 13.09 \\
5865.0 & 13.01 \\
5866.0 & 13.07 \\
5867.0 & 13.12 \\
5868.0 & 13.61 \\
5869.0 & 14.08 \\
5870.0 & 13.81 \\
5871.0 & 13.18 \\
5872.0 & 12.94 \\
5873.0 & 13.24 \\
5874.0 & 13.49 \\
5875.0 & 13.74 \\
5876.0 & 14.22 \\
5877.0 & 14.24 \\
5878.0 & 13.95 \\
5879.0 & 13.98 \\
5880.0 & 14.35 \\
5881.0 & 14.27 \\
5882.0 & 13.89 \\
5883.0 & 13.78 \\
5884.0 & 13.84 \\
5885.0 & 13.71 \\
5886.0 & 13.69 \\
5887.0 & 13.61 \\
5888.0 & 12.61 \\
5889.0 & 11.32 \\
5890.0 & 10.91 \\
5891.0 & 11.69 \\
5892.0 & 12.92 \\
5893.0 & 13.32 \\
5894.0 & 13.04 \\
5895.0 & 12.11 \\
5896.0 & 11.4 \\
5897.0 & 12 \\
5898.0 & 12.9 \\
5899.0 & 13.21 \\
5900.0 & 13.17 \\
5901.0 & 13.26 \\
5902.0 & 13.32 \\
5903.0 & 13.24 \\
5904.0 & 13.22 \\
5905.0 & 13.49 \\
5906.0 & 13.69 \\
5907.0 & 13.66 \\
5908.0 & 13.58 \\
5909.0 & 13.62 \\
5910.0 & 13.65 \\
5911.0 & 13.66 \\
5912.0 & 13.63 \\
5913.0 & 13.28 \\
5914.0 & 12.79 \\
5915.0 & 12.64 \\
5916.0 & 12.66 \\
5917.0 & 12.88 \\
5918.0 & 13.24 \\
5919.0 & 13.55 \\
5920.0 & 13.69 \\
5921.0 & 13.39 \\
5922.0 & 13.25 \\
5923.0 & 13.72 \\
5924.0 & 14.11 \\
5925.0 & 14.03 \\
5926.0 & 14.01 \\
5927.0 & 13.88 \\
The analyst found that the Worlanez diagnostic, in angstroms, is 5663.0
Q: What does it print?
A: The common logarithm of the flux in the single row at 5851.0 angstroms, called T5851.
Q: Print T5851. 1.13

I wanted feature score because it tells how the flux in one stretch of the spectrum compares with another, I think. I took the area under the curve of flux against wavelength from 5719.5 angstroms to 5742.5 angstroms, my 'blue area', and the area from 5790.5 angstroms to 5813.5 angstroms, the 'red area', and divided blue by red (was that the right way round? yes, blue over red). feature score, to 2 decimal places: 1.04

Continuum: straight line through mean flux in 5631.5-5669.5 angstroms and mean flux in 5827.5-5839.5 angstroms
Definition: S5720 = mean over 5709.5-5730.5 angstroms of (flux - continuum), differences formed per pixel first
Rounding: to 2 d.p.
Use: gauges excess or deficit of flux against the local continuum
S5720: 0.09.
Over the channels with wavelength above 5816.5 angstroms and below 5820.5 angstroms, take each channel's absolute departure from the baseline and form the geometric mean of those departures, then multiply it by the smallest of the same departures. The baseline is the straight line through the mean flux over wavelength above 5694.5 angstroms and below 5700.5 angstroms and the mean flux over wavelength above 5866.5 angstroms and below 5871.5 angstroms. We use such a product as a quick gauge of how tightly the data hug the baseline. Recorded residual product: 0.34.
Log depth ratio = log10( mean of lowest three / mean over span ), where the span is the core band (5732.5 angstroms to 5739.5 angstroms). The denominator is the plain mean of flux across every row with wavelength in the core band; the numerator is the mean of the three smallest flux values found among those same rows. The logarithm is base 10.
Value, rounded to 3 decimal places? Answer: -0.007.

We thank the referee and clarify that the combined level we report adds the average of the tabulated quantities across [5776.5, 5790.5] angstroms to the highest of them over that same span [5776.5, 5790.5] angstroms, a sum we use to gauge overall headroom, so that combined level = 28.0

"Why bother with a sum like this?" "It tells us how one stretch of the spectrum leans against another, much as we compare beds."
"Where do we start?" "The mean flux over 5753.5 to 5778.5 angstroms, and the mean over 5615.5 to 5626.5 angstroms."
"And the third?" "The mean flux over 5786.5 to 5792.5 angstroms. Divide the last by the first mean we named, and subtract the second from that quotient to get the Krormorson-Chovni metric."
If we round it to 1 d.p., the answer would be -13.0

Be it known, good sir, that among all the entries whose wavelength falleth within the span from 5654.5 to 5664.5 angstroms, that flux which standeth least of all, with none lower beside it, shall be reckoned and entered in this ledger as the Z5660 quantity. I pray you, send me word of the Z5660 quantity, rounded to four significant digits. 12.18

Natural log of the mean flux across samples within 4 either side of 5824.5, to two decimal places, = 2.68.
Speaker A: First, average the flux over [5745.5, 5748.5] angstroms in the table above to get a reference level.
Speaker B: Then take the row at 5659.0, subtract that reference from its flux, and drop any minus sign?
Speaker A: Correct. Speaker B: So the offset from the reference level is 2.2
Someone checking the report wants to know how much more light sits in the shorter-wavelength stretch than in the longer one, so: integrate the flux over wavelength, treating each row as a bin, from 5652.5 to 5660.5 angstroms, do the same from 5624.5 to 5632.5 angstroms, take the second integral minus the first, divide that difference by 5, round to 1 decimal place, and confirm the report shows 1.5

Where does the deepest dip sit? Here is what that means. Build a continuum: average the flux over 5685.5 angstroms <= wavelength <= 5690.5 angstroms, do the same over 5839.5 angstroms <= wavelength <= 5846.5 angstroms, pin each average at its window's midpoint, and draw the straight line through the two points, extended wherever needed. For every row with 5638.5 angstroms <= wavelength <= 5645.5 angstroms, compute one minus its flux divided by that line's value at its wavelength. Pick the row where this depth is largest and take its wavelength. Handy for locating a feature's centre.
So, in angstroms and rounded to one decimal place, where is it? 5642.0 angstroms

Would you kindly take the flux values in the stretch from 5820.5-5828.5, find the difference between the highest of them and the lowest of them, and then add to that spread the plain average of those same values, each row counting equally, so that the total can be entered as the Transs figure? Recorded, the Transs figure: 15.47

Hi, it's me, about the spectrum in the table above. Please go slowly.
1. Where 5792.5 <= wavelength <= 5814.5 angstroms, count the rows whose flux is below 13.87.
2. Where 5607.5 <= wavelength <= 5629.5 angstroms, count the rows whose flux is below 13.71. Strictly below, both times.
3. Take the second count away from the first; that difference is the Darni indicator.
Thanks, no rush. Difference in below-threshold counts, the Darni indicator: 15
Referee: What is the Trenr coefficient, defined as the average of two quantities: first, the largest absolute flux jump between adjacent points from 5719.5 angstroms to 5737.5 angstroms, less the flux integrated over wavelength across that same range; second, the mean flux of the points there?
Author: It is -118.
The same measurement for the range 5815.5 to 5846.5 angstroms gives -211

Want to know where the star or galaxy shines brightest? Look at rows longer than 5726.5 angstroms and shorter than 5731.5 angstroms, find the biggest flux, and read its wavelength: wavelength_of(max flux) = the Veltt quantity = 5727.0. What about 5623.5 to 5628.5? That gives 5628.0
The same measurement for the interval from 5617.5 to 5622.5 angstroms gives 5618.0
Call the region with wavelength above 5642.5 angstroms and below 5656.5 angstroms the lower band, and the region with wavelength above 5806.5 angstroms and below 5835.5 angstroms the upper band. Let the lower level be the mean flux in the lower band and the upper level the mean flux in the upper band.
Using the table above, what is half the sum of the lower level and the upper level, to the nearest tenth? 14.0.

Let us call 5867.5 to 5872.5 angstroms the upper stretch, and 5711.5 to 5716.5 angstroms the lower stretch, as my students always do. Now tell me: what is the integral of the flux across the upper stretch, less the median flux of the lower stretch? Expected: 53.7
